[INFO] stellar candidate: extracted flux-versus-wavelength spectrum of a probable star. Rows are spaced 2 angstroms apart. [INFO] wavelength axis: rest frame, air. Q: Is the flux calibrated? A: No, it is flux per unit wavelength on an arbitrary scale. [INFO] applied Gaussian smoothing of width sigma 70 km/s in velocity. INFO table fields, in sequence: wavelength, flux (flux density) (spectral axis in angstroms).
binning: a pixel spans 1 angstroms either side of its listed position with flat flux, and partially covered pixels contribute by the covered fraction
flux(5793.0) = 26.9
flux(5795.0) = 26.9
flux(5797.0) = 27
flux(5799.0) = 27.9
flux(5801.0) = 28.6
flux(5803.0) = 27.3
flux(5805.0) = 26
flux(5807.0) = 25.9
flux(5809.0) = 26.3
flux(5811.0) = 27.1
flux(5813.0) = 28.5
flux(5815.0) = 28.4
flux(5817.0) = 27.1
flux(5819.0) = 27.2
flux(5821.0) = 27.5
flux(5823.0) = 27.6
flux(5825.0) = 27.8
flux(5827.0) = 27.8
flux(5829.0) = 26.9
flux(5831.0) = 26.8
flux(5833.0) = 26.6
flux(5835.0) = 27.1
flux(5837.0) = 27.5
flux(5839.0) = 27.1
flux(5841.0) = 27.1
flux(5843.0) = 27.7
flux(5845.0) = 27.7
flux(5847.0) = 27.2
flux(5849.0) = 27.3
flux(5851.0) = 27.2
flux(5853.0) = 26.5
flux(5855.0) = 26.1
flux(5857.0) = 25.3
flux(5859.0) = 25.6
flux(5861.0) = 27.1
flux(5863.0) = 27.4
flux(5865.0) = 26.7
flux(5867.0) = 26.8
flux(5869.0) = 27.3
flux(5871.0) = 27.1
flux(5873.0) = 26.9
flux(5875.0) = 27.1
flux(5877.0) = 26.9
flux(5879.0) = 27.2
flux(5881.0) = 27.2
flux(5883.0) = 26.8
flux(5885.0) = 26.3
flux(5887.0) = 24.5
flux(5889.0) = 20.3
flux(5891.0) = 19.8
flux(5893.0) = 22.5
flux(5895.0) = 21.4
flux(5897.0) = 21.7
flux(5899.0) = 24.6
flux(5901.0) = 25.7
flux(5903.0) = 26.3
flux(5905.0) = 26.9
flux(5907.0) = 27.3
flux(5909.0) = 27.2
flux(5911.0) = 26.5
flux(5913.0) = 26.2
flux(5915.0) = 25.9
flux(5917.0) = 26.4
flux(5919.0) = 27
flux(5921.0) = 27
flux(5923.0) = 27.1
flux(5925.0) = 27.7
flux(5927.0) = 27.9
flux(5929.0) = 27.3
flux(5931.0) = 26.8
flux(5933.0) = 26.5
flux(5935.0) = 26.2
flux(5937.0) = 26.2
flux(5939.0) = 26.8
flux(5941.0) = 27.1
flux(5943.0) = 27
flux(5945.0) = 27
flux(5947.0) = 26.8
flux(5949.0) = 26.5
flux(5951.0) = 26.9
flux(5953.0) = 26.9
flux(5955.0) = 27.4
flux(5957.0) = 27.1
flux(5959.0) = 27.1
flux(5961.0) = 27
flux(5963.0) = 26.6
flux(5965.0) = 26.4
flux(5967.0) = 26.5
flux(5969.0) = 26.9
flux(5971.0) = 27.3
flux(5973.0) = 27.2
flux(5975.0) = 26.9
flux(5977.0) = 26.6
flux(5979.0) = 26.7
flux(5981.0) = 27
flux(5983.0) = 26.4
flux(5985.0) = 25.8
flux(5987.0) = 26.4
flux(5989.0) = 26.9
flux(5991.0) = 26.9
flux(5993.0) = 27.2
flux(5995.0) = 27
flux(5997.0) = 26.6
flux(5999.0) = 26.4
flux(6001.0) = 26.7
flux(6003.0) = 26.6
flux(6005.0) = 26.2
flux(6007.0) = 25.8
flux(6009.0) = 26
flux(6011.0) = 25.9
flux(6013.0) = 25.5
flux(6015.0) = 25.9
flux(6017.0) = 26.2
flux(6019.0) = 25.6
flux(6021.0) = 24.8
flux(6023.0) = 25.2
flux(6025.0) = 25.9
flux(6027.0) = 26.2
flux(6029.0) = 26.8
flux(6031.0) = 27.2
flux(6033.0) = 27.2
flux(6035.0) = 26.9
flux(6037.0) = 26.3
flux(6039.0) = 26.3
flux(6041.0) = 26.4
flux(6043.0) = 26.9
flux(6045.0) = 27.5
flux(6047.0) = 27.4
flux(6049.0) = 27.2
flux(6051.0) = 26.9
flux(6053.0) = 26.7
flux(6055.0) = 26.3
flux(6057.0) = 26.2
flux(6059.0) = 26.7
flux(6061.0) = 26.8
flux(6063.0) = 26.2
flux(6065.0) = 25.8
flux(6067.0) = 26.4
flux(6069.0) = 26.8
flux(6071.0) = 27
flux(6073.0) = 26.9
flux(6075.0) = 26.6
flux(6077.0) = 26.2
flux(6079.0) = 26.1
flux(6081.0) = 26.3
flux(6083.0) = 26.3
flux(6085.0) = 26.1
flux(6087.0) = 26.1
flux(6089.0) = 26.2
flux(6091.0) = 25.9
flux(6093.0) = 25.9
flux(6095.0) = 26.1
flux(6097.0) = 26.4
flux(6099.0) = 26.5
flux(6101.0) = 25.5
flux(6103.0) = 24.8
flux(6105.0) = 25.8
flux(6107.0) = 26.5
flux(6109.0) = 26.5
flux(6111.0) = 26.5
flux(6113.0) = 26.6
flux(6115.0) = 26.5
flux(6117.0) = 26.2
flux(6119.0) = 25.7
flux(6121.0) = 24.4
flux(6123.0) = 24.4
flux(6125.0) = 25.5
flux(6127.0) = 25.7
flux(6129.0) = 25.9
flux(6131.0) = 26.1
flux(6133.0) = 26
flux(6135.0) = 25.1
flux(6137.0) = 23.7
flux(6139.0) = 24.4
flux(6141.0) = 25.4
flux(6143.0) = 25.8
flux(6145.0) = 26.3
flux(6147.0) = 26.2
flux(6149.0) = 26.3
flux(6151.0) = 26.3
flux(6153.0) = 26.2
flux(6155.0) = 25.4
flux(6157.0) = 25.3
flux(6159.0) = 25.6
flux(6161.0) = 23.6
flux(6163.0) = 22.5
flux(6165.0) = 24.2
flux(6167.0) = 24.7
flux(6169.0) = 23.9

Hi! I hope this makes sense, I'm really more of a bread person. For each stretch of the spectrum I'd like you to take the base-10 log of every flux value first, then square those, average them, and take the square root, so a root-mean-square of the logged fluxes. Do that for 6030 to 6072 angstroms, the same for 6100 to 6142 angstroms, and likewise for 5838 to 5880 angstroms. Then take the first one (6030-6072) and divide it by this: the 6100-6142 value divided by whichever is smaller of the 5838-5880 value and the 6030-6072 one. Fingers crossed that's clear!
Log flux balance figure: 1.45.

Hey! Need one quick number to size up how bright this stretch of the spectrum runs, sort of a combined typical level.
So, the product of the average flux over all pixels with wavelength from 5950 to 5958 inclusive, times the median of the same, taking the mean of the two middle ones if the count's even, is 731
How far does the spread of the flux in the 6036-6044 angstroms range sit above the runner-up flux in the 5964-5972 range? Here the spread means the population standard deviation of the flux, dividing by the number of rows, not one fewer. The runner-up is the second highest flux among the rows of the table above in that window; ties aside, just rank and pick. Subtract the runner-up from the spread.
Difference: -26.7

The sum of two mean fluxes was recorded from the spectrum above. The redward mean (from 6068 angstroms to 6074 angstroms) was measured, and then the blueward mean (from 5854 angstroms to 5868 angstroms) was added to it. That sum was 53.3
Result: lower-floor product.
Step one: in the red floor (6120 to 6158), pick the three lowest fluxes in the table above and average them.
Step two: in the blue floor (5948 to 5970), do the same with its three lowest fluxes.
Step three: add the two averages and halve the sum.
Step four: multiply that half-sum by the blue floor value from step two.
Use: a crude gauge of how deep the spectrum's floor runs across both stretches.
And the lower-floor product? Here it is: 670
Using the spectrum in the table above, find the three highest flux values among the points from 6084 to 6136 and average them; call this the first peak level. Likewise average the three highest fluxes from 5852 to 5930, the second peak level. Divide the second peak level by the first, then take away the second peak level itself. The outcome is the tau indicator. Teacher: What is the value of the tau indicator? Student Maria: -26.6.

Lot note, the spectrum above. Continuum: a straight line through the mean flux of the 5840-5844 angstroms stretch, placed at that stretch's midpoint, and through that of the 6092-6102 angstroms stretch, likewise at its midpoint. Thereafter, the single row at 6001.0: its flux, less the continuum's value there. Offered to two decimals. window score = 0.12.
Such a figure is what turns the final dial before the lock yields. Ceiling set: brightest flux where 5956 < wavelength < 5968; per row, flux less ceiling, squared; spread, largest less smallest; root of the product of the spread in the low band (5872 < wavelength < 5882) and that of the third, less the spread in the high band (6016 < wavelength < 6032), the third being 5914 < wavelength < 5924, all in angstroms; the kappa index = -5.0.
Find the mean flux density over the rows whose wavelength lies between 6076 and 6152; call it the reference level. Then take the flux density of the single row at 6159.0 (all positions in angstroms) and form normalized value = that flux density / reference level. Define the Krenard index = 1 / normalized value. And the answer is 1.010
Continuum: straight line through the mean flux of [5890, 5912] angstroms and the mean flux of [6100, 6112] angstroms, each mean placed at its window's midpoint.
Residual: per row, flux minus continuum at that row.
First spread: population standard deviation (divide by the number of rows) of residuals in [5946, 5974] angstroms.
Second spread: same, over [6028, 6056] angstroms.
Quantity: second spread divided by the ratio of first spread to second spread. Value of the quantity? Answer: 0.6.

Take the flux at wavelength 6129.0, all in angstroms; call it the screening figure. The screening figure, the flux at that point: 25.9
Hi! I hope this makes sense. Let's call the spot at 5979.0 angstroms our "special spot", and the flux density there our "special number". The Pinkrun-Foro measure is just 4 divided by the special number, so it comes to 0.150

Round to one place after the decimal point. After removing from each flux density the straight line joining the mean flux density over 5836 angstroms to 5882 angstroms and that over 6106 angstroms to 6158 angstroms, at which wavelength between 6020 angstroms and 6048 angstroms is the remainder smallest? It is 6021.0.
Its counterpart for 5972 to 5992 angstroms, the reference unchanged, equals 5985.0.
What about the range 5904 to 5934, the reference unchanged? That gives 5915.0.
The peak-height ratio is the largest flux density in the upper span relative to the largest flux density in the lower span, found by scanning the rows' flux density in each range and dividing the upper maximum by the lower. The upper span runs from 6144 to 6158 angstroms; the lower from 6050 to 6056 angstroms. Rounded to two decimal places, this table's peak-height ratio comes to 0.98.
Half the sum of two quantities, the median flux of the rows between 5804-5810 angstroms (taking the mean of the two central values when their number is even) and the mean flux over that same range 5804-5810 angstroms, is 26.0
